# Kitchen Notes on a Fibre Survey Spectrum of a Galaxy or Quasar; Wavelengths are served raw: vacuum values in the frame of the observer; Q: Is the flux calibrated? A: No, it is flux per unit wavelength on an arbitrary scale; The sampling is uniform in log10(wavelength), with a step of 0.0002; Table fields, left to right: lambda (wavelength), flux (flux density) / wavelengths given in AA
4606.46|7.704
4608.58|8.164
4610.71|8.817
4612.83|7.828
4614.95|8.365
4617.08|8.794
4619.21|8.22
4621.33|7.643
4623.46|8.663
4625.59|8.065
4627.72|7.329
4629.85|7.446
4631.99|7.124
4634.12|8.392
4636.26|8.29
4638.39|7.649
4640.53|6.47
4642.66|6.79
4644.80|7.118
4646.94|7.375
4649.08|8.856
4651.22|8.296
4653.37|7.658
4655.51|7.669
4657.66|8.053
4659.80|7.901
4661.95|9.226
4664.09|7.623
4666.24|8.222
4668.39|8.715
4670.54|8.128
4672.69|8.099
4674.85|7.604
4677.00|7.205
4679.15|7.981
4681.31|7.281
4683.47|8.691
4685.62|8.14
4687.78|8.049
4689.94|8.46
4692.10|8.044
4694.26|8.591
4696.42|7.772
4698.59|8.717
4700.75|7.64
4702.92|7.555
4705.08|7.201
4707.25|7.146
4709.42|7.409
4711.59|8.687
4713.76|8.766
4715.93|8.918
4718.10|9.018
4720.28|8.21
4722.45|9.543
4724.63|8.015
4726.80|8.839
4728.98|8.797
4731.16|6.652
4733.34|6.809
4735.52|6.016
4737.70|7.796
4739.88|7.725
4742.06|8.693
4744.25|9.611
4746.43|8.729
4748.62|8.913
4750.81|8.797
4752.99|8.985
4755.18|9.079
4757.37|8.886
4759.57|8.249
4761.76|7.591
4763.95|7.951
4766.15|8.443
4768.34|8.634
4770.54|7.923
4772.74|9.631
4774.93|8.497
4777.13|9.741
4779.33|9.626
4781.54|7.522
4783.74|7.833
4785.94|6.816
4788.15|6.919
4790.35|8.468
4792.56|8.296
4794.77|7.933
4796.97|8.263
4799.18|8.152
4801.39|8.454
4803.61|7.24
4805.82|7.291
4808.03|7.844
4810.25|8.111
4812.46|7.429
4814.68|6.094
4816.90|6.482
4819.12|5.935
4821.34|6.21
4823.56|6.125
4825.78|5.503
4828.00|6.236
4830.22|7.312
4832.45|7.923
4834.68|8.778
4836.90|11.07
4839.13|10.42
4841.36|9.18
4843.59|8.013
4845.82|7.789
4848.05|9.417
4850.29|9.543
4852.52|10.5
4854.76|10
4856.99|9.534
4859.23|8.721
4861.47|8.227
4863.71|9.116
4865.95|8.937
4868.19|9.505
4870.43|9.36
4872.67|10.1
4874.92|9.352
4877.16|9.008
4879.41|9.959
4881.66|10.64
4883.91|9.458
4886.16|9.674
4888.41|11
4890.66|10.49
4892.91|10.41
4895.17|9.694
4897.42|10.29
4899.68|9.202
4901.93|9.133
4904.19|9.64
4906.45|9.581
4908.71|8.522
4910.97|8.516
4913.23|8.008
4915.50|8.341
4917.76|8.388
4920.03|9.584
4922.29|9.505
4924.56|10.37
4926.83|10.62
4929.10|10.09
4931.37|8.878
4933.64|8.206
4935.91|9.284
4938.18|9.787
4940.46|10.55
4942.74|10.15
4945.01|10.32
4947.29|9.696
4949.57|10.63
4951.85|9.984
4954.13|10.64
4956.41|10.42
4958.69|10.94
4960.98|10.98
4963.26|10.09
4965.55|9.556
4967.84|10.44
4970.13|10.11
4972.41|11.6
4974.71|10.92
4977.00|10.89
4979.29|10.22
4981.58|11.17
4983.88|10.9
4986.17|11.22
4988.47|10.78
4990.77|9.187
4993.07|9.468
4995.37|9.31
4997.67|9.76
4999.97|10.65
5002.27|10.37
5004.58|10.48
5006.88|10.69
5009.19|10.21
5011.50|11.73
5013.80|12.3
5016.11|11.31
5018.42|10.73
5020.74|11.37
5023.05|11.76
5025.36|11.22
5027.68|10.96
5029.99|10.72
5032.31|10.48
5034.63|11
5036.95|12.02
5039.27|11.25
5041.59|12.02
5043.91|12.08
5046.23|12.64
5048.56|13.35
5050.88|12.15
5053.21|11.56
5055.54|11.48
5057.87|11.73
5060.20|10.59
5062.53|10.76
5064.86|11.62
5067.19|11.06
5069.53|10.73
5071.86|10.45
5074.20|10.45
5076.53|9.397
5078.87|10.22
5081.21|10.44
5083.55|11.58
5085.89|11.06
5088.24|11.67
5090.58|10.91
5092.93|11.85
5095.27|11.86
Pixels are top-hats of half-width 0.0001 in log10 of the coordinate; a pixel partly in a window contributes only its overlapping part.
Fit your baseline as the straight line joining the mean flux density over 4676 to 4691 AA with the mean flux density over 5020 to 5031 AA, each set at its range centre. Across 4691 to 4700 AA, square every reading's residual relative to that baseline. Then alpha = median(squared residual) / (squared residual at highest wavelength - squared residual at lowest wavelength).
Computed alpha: 0.5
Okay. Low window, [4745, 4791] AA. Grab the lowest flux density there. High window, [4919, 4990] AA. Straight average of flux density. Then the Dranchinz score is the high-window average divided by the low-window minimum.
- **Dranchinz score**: 1.5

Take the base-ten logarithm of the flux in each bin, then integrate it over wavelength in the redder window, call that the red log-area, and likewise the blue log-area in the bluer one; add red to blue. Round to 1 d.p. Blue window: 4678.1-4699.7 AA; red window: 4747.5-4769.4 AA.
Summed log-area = 40.1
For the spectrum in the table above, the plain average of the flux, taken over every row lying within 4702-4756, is 8.2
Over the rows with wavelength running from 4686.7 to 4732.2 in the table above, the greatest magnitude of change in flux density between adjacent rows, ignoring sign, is 2.1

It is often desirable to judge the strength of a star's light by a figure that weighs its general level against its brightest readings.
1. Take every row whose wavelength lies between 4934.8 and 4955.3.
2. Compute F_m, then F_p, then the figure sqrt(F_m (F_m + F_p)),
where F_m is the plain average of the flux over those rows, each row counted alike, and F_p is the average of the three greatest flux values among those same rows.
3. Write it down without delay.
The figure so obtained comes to 14.5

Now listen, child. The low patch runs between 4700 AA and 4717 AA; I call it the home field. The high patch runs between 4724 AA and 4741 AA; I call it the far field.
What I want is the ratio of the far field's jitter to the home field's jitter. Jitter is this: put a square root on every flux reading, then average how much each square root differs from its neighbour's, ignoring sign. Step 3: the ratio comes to 2.7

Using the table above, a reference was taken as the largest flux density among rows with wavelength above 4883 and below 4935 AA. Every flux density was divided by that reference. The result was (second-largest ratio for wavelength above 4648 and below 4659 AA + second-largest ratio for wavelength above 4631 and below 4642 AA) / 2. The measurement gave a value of 0.75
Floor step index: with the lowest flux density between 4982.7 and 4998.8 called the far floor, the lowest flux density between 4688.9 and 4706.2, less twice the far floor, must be -11.2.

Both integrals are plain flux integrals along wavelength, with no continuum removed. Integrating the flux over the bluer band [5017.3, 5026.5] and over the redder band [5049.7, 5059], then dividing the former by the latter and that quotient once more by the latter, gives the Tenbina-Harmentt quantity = 0.0087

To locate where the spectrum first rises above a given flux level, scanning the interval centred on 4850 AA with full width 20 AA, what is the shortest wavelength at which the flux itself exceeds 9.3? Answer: 4848.05 AA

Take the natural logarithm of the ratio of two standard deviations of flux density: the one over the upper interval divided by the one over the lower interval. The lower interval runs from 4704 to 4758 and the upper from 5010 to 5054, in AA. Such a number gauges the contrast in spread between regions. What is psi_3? -0.3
